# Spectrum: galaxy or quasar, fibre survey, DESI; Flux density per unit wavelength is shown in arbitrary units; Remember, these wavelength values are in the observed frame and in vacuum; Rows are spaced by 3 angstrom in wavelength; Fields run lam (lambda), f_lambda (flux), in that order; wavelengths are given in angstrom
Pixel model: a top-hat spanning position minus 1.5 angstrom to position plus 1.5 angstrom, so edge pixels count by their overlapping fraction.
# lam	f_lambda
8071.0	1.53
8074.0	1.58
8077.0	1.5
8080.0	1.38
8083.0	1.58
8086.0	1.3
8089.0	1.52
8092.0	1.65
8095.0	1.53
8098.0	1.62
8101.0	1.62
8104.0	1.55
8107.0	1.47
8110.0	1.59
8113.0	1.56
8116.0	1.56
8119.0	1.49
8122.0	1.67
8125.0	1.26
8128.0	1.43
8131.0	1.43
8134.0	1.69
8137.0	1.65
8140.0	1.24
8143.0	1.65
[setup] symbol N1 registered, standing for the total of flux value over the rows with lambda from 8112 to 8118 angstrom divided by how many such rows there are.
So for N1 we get 1.56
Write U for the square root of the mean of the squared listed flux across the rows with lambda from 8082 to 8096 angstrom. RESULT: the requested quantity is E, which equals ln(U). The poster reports 0.42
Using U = 1.52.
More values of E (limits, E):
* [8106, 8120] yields 0.43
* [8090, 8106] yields 0.47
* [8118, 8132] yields 0.38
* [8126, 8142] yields 0.40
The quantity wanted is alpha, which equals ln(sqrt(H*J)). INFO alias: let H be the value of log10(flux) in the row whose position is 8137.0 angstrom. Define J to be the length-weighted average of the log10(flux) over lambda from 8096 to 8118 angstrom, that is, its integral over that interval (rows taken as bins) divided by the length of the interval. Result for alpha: -1.58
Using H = 0.22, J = 0.194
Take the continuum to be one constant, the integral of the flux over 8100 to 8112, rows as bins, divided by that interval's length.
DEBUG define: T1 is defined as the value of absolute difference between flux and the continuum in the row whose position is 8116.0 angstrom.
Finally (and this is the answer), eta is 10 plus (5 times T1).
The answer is 10.0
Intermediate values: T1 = 0.005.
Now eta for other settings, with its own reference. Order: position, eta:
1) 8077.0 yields 10.3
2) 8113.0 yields 10.0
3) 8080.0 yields 10.9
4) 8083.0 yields 10.1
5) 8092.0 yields 10.5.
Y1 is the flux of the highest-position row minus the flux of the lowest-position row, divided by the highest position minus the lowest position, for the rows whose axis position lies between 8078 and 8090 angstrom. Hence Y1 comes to 0.016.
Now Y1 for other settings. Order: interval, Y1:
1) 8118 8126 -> -0.038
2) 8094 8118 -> 0.001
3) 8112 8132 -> -0.007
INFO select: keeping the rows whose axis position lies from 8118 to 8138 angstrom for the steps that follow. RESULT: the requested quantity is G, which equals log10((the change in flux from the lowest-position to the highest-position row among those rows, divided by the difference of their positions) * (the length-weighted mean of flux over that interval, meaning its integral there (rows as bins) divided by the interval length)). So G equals -1.87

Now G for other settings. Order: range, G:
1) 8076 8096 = -2.60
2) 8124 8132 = -1.41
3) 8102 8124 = -1.99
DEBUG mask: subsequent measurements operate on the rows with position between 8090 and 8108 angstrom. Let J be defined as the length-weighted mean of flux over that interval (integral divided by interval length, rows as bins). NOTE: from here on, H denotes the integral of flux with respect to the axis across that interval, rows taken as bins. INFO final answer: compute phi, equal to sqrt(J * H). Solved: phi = 6.7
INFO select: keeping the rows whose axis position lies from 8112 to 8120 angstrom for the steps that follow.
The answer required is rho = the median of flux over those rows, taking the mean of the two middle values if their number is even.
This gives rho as 1.56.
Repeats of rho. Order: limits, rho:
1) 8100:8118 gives 1.56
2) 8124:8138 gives 1.43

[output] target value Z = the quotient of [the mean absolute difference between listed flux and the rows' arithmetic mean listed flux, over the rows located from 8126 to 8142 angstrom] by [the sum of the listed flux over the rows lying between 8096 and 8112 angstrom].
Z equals 0.019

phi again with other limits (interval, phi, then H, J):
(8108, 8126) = 6.5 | 27.5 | 1.53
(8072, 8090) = 6.3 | 26.6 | 1.48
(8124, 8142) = 6.2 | 26.3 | 1.46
